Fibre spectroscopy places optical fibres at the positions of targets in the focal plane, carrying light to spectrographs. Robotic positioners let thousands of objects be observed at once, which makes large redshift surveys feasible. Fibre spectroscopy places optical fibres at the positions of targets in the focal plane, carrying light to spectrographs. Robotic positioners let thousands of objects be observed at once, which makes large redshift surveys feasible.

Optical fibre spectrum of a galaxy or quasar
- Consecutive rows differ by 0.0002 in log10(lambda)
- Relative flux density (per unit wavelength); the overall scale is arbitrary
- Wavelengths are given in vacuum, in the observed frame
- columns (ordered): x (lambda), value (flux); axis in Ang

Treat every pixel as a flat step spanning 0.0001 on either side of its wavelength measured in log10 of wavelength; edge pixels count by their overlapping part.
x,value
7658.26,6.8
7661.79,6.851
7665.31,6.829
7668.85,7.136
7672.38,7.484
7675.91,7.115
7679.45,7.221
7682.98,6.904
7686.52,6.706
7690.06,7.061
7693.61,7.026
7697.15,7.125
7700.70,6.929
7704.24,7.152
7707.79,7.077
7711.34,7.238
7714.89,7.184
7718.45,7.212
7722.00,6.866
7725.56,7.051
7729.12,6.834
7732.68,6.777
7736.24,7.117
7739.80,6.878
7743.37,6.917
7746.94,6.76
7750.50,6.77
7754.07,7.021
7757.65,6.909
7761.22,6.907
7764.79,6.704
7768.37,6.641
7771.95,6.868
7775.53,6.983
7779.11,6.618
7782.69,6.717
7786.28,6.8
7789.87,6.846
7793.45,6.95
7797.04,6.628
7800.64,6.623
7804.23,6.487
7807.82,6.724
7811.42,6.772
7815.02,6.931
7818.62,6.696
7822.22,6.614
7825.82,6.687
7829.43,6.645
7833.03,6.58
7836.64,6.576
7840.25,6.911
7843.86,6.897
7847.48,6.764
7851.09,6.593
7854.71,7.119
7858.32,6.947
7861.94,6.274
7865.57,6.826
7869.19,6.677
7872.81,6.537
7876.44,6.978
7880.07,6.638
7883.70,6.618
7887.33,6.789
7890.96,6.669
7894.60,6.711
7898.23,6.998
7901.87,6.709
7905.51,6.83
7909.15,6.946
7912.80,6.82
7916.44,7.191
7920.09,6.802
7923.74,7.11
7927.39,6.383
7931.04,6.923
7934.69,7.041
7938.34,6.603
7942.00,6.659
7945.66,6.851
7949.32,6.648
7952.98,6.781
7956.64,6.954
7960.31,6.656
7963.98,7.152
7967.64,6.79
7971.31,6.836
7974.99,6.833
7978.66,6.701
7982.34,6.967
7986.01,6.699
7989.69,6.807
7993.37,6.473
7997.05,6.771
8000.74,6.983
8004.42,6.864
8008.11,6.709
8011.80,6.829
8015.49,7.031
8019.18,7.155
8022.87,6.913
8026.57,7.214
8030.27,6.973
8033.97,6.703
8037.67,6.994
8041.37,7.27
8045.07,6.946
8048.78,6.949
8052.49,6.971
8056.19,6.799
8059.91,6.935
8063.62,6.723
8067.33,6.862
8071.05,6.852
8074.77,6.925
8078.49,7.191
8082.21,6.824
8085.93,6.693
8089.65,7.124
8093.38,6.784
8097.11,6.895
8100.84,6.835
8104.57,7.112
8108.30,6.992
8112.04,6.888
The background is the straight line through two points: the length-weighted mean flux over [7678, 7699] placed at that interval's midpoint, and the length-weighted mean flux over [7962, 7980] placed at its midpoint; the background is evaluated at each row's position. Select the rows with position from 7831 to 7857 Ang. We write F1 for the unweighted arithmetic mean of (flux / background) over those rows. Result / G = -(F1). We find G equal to -0.98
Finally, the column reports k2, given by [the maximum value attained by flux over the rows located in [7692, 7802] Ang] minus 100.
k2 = -92.8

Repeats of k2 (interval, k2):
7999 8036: -92.8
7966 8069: -92.7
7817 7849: -93.1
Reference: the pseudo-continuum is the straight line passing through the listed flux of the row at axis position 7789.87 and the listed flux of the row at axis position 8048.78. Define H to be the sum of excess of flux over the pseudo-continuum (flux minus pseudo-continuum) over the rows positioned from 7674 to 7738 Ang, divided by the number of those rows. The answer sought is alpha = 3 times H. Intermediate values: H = 0.220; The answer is 0.7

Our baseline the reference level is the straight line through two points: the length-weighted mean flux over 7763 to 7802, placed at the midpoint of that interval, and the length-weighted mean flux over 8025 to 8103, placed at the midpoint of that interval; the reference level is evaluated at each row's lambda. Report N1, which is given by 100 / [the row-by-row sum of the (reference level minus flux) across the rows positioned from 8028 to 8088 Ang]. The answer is 640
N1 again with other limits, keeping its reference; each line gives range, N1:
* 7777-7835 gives 91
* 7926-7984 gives 97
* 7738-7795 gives -81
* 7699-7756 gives -24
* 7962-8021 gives 183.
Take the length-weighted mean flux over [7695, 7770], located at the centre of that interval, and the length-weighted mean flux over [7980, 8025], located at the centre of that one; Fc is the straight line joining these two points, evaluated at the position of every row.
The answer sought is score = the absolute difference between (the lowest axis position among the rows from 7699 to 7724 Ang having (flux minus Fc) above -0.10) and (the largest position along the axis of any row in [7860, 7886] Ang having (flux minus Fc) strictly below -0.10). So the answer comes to 183.0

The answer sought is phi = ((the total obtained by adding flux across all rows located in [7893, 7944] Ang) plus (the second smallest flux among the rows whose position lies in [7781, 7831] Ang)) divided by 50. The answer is 2.05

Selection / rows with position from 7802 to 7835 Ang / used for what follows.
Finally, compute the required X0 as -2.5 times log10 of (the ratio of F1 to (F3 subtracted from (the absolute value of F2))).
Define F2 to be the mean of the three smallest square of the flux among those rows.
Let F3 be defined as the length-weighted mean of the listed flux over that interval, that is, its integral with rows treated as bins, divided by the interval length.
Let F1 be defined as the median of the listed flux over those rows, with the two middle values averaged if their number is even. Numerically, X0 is 1.84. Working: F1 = 6.69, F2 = 43.0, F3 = 6.68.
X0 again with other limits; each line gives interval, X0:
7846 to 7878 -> 1.79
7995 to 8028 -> 1.88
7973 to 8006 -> 1.84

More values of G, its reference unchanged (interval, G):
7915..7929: -1.00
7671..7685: -1.02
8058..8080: -1.01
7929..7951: -0.99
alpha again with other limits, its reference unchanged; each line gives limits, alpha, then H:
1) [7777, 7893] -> -0.4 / -0.141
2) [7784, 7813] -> -0.4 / -0.121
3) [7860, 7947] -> -0.4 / -0.117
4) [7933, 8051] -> -0.2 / -0.059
